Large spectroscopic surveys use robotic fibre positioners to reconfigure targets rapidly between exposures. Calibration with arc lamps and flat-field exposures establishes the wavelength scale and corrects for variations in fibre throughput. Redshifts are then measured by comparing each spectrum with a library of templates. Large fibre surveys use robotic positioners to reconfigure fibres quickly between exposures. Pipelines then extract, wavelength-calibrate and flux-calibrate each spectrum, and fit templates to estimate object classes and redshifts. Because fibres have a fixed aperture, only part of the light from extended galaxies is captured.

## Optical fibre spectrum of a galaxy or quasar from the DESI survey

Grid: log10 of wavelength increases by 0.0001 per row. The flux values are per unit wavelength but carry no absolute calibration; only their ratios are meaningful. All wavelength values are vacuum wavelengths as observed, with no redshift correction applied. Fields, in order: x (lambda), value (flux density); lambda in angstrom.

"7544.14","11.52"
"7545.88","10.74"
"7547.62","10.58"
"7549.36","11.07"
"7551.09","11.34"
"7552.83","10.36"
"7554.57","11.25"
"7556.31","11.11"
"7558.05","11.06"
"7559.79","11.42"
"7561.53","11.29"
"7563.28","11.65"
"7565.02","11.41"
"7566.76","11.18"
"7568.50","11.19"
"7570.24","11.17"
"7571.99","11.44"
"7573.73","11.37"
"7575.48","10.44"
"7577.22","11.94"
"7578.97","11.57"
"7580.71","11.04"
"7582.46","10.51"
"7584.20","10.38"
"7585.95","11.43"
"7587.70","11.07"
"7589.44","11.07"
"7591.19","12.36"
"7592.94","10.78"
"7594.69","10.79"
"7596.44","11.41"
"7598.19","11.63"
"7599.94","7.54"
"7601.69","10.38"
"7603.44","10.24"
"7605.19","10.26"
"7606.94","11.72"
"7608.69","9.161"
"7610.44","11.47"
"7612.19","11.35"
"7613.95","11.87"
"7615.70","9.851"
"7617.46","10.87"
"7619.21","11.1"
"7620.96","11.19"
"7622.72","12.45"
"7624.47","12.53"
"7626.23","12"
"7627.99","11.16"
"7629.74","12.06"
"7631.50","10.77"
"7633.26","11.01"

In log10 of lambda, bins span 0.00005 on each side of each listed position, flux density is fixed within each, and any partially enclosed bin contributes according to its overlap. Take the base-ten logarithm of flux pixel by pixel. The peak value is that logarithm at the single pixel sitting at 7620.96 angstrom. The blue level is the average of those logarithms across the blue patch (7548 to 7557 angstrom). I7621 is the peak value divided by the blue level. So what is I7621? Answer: 1.01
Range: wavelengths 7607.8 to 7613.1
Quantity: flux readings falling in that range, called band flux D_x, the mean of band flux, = 10.7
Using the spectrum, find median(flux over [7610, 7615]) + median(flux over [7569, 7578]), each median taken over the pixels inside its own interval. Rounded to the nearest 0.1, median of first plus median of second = 22.8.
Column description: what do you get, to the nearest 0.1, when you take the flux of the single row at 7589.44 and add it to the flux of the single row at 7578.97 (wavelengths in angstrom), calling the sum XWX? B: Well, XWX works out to 22.6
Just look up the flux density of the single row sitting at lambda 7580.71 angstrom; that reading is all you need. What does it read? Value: 11.04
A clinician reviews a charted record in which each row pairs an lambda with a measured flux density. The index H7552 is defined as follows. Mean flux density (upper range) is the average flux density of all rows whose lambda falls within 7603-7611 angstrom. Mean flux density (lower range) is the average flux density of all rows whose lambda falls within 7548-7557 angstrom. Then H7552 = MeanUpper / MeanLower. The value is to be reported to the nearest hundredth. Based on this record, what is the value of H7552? 0.96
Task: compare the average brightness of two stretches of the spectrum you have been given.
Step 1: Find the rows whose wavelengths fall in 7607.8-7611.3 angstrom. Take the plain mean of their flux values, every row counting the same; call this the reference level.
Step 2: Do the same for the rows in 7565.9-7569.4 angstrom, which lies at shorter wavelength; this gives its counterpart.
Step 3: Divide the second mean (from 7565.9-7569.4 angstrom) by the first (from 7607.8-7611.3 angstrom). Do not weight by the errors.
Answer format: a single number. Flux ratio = 1.08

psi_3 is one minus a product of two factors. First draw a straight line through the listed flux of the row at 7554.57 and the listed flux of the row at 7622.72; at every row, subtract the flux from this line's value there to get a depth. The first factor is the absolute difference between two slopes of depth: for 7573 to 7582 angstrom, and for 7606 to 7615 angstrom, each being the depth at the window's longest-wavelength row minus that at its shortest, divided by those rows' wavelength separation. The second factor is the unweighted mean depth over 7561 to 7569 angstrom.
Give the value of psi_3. 0.99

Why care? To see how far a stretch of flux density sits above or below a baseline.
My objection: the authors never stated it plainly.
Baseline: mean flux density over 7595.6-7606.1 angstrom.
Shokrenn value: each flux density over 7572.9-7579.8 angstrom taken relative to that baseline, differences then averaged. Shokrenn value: 1.1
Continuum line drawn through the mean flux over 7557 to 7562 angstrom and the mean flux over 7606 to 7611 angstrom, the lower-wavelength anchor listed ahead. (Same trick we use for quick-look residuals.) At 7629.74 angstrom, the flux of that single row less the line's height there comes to 1.5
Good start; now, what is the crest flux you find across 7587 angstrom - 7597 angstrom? 12.36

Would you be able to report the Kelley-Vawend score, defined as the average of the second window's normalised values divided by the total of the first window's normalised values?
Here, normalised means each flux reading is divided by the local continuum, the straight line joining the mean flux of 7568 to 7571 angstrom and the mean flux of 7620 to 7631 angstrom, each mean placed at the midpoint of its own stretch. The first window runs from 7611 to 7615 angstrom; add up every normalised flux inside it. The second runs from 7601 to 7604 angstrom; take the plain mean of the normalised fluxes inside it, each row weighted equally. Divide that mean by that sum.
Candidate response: 0.449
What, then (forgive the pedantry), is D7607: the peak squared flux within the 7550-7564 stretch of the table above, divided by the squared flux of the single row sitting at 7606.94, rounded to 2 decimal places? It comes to 0.99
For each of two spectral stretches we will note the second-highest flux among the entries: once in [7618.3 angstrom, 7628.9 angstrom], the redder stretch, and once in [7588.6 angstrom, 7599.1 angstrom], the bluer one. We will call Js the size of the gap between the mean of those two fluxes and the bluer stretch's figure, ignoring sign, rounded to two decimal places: 0.41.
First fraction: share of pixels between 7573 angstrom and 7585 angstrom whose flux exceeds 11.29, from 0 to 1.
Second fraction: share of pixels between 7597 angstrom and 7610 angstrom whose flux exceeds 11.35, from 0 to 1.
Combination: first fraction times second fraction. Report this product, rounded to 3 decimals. 0.122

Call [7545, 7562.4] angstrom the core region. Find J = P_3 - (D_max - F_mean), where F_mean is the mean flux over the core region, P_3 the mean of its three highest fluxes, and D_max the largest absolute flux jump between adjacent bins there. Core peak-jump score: 21.4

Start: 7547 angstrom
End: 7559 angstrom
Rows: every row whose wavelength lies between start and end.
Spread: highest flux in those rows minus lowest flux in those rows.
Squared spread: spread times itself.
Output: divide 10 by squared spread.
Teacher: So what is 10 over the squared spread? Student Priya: 10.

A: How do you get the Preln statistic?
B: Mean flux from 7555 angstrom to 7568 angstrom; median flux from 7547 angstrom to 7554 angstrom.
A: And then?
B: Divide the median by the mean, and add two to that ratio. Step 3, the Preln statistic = 2.958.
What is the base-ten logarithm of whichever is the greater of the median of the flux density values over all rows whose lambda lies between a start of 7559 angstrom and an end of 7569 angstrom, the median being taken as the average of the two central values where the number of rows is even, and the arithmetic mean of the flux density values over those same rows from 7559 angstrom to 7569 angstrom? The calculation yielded 1.06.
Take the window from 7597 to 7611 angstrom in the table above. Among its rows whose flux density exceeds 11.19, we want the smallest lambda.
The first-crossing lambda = 7598.19 angstrom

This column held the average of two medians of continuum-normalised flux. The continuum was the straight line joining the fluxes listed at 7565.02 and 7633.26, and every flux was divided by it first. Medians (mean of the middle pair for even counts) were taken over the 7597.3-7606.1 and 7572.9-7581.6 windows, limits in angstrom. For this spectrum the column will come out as 0.96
